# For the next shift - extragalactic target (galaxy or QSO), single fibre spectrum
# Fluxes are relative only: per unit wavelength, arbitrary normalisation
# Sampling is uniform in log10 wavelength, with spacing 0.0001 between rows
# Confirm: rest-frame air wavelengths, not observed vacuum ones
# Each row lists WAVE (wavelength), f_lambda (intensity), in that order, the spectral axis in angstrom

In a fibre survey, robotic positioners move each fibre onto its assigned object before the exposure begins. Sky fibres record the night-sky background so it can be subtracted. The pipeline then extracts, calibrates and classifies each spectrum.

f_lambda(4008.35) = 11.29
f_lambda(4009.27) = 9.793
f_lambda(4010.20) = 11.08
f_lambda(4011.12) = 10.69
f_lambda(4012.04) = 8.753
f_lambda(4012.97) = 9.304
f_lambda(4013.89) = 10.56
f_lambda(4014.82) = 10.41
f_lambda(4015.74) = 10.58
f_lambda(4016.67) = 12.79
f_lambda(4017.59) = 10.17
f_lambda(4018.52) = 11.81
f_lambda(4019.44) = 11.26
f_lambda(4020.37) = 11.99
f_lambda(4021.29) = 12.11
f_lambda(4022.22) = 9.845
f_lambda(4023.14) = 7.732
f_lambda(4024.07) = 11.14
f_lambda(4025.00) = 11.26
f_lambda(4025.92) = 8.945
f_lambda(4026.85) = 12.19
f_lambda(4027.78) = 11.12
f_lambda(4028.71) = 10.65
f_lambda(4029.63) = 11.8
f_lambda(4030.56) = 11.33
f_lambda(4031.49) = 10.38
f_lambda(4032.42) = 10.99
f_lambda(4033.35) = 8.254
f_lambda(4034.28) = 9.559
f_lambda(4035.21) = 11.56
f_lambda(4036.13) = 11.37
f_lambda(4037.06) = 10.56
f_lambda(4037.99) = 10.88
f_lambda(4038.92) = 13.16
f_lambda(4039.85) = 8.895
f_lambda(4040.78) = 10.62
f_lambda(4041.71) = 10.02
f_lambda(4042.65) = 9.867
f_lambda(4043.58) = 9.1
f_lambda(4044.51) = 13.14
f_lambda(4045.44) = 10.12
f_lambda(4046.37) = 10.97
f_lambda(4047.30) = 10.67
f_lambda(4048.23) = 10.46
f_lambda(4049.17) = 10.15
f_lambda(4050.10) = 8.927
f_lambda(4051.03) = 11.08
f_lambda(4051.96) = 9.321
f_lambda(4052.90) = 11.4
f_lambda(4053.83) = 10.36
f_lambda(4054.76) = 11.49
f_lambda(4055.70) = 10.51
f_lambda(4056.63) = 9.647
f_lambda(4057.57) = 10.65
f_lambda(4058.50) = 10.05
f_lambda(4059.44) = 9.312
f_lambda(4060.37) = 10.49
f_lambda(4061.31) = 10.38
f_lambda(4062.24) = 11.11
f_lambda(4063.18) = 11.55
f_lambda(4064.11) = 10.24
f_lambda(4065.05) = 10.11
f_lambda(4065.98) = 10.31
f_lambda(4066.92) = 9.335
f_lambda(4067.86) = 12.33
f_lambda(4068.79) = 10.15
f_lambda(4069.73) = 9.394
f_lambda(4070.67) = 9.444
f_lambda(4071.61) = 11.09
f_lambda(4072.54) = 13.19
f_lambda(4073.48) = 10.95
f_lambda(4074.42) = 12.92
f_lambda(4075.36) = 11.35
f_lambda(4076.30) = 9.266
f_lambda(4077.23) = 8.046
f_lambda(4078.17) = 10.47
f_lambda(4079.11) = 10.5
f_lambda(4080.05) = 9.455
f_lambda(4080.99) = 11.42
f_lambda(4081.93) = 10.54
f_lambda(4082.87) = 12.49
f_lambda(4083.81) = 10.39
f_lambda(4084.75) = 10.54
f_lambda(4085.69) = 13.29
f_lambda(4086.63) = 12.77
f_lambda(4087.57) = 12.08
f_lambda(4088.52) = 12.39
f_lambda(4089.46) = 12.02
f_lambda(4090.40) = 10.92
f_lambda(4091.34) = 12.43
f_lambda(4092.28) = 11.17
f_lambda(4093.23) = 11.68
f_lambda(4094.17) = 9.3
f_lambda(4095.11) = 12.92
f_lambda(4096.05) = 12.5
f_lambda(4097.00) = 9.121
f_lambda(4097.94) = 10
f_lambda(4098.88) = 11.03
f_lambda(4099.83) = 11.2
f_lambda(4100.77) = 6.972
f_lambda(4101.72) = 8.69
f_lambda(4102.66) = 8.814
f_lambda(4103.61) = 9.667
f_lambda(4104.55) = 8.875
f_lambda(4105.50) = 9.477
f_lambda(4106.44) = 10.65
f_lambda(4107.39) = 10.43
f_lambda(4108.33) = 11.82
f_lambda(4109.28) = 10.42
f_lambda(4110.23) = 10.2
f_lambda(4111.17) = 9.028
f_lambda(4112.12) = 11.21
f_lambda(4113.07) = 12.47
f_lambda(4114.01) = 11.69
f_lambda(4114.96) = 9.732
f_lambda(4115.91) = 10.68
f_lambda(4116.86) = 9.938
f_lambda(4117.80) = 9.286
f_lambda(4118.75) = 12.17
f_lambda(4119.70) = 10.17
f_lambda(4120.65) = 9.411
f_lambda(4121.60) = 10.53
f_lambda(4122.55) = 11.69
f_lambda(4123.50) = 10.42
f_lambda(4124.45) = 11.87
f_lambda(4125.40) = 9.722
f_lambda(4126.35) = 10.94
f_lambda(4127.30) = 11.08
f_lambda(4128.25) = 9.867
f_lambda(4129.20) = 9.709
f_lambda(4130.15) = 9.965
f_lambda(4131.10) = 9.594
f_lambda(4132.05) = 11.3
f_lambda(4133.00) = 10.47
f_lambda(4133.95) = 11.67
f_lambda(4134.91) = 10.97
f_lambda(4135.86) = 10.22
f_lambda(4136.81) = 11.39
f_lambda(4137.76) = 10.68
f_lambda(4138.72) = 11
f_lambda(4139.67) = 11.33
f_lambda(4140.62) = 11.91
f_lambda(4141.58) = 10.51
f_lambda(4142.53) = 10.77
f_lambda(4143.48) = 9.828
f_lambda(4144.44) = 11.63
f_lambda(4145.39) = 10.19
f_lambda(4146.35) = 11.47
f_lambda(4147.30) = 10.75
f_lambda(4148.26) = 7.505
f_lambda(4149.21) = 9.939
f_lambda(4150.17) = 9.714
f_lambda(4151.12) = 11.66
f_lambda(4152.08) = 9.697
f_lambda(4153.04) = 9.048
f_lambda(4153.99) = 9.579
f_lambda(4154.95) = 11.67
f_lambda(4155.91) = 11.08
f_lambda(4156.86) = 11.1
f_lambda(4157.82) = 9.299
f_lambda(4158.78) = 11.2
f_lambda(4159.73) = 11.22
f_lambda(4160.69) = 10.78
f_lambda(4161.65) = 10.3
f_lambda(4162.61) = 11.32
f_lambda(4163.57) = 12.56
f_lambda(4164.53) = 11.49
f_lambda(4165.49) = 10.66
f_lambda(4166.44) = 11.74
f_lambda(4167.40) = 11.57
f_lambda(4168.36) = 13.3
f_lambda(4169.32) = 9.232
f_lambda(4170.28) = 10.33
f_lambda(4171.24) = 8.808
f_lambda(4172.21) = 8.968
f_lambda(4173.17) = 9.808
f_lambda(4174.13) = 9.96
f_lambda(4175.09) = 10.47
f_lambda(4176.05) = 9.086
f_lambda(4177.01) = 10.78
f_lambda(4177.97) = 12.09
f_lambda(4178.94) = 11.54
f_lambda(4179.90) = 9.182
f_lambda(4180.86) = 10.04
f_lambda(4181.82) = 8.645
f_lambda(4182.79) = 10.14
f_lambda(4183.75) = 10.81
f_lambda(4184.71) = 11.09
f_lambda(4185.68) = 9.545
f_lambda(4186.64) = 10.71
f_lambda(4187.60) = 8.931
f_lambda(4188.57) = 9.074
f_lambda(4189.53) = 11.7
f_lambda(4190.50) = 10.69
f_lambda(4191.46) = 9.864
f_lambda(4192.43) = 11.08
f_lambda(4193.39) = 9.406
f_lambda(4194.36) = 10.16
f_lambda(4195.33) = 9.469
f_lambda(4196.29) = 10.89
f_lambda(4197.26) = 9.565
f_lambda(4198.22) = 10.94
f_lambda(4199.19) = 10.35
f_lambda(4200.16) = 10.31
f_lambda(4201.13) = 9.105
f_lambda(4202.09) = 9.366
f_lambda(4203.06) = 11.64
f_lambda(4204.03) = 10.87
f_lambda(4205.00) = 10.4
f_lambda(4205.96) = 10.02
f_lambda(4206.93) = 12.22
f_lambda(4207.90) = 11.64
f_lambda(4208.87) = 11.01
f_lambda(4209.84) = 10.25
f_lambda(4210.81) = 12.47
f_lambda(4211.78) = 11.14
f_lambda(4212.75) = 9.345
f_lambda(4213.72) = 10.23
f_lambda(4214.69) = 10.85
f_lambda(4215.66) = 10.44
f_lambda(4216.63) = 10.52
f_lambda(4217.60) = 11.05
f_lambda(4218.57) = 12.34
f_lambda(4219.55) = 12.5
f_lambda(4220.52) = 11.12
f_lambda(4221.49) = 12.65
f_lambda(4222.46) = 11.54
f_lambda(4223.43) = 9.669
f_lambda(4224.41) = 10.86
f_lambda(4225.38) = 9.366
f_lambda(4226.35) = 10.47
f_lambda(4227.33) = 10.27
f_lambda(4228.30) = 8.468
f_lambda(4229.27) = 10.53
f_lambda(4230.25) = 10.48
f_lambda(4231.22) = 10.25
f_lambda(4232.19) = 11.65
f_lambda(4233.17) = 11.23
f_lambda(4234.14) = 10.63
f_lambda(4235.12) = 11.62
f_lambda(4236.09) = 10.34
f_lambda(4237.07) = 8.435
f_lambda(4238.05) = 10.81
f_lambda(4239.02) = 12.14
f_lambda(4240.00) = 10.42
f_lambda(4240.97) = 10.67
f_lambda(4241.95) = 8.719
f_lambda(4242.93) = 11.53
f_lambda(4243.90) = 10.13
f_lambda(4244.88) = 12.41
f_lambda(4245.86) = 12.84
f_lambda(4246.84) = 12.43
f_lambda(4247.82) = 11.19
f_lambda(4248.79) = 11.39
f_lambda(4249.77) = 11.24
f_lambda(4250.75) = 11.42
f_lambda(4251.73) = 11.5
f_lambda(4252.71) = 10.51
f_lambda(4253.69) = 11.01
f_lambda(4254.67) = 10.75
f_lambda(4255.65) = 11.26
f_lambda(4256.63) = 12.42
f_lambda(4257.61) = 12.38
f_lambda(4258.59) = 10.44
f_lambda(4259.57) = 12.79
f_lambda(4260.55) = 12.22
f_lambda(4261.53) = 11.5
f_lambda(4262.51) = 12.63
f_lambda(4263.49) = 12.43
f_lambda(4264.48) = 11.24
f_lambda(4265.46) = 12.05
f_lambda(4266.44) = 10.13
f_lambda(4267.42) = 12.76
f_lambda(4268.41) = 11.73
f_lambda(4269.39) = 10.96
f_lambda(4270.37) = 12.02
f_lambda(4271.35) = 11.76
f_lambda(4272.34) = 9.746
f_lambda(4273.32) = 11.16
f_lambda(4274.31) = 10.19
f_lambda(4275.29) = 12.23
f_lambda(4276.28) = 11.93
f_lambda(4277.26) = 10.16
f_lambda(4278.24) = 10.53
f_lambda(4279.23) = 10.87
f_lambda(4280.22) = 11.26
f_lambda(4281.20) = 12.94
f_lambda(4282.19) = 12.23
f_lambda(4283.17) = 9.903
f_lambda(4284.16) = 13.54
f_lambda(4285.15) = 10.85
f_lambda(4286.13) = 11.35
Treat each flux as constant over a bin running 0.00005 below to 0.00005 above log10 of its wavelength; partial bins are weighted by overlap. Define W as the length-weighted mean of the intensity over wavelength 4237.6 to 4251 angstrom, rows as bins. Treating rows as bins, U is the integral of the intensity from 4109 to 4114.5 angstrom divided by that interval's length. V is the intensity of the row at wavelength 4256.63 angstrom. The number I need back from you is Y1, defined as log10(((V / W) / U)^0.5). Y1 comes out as -0.50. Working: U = 10.9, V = 12.42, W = 11.2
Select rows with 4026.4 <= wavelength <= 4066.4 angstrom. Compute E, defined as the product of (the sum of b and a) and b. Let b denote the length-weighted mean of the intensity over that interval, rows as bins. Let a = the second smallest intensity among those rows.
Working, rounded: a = 8.895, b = 10.6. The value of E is 206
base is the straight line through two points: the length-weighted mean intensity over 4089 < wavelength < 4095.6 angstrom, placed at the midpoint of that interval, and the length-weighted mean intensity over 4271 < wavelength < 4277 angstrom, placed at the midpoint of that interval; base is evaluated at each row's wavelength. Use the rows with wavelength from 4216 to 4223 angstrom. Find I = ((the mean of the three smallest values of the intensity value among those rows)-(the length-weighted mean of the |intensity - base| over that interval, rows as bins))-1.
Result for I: 9.2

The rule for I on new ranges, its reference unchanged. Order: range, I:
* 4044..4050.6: 7.3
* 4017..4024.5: 7.1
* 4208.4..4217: 8.1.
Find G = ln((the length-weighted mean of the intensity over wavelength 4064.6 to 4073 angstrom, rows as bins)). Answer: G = 2.36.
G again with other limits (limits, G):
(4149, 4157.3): 2.34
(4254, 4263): 2.47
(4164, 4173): 2.37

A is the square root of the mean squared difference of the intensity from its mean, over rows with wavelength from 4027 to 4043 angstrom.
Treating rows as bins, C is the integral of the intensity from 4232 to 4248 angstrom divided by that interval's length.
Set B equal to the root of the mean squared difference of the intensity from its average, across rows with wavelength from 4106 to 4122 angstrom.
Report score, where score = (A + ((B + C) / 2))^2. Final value 50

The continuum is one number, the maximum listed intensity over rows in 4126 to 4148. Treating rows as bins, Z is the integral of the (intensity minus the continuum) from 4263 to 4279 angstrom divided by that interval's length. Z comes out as -0.6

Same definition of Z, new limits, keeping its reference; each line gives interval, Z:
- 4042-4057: -1.5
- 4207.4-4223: -0.7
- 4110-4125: -1.3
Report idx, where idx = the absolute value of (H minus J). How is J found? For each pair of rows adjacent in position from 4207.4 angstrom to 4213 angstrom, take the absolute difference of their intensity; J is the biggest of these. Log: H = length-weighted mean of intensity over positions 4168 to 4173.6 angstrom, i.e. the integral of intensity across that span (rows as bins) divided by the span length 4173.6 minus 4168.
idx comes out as 7.8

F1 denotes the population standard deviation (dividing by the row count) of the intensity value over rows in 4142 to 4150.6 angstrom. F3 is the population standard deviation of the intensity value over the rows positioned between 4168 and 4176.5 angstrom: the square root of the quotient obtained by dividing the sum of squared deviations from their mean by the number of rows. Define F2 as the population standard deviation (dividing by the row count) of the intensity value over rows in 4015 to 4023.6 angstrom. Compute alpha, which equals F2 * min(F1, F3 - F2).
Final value -0.22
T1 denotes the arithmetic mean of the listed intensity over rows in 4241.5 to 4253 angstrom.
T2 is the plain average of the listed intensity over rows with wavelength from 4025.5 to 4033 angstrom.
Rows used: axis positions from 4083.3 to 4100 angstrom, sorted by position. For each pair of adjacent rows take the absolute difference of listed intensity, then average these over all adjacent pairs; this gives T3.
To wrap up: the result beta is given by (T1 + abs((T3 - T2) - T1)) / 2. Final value 16.1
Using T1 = 11.3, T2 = 10.9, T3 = 1.24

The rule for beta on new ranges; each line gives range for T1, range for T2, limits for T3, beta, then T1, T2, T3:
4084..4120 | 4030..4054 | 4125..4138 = 15.6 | 10.7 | 10.5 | 0.80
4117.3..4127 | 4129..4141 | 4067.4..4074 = 15.3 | 10.6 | 10.8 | 1.50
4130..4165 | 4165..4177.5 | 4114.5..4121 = 15.2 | 10.7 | 10.4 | 1.33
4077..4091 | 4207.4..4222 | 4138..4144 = 16.4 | 11.2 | 11.2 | 0.70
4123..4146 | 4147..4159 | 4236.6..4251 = 15.2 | 10.7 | 10.2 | 1.19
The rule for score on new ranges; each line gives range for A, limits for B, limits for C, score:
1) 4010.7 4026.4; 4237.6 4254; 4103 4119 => 49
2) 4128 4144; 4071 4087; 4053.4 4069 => 44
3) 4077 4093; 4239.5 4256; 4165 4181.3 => 49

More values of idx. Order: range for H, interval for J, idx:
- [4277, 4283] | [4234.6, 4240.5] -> 8.9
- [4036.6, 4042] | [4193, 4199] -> 9.3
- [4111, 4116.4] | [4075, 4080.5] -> 8.5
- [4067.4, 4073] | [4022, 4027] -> 7.5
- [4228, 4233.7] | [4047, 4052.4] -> 8.4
